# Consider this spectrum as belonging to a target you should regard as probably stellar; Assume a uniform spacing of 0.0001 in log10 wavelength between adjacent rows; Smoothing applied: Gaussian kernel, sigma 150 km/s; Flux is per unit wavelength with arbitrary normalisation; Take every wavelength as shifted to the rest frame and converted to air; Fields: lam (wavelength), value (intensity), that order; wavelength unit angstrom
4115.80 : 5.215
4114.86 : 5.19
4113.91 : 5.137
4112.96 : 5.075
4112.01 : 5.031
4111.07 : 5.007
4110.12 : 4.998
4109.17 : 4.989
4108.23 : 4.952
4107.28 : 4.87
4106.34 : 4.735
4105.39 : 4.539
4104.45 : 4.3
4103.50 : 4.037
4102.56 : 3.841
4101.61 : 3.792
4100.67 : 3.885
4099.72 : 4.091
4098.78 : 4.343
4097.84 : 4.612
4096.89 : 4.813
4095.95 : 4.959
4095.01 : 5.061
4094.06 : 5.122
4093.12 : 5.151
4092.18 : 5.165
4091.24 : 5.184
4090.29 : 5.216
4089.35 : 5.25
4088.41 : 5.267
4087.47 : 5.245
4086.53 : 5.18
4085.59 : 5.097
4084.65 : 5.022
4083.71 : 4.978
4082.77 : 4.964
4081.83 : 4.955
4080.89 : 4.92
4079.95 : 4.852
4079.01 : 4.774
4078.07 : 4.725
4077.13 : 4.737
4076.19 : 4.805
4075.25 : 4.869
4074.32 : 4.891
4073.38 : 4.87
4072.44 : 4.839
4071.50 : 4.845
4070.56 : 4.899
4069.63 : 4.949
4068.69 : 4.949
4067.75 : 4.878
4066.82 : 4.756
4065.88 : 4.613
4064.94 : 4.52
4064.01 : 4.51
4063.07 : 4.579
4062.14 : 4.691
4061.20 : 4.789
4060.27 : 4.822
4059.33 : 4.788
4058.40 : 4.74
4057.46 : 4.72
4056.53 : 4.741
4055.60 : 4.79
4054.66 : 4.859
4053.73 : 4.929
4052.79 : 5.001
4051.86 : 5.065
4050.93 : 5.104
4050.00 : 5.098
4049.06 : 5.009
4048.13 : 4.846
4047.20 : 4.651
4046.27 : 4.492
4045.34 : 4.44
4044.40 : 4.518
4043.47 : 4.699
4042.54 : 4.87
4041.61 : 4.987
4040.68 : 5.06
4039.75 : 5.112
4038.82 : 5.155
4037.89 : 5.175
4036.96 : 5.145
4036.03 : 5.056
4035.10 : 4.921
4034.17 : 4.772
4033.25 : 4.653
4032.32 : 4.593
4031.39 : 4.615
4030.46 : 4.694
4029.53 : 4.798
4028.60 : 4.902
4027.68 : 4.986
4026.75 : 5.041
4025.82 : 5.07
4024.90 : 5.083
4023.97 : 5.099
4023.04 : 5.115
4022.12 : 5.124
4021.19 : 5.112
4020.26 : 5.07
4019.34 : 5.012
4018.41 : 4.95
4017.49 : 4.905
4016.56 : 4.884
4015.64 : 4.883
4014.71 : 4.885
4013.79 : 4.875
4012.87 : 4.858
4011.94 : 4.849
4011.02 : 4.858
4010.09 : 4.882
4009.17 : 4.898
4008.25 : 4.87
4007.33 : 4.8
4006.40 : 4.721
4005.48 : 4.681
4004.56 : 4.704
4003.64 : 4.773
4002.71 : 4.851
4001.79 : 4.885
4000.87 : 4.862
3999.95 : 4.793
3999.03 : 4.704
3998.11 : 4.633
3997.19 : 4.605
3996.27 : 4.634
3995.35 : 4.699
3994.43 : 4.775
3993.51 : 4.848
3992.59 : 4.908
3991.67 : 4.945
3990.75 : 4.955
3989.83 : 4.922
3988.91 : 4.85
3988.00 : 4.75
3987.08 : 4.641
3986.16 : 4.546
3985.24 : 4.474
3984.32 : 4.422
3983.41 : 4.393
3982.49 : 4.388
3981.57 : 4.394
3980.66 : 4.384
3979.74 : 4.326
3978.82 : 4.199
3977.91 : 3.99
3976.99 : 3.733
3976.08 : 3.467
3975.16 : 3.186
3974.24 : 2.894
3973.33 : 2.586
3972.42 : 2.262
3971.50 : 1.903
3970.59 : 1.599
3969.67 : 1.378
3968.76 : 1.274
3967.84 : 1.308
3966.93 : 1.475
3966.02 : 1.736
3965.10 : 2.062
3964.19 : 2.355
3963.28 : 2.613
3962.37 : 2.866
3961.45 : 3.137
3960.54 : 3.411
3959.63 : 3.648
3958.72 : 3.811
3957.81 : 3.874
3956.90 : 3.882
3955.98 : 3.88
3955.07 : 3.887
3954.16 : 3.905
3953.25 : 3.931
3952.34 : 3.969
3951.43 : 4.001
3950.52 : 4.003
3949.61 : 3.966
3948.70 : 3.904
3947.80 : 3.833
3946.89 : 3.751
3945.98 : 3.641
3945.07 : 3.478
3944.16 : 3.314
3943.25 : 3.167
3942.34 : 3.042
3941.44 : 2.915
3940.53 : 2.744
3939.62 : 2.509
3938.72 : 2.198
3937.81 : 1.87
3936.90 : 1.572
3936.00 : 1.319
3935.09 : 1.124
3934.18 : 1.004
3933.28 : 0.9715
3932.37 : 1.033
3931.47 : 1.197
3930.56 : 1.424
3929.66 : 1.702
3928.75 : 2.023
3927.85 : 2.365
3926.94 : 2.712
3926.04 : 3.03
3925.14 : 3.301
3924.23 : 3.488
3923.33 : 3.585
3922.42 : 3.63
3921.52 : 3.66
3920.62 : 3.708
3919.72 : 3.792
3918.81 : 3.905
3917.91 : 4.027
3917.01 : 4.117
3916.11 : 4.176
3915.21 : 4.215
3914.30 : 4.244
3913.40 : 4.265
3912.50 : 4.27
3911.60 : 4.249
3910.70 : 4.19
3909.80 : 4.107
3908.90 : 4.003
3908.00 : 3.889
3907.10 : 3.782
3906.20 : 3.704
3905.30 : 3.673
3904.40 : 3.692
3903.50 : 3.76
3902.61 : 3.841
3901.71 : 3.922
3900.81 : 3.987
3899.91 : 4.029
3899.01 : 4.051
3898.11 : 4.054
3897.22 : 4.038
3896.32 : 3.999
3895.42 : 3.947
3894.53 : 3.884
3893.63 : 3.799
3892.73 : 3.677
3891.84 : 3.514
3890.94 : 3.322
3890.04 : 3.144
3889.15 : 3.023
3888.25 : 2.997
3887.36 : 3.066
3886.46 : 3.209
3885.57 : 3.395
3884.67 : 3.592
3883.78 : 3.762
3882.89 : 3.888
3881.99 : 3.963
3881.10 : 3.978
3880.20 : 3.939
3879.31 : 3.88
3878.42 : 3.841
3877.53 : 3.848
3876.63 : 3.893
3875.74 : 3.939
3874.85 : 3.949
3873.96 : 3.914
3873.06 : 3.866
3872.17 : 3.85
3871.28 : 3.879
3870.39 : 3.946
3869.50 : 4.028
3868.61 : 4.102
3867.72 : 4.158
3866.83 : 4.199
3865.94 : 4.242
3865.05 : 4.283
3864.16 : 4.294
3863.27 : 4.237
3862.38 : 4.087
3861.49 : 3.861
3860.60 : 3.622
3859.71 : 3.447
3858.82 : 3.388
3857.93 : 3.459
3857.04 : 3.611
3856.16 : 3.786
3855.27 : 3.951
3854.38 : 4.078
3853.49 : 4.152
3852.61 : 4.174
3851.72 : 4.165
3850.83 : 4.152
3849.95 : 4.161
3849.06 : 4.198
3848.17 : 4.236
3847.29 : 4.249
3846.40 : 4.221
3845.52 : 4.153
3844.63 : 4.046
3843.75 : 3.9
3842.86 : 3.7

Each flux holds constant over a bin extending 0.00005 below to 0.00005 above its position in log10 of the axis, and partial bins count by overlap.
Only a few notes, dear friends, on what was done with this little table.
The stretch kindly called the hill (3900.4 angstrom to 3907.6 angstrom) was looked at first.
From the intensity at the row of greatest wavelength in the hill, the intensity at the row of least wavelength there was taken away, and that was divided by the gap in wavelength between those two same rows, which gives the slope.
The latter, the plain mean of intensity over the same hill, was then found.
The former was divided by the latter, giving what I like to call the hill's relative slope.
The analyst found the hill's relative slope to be -0.0086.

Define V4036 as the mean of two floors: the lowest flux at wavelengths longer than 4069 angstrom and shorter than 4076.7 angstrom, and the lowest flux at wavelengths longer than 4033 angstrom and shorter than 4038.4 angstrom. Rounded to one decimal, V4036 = 4.7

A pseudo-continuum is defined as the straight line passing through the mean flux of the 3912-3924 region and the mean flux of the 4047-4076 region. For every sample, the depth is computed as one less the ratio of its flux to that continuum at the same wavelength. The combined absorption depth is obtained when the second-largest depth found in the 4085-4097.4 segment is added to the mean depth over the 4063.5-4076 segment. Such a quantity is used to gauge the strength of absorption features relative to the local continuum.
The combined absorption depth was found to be 0.03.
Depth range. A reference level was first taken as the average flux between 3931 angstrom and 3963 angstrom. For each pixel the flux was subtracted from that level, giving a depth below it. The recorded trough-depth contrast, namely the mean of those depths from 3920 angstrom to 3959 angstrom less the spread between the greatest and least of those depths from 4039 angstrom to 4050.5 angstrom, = -0.6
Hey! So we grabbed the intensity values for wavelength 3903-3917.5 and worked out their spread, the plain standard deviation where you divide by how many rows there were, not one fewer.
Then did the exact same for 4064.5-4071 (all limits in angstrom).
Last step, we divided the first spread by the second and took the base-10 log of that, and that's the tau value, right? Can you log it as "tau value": 0.15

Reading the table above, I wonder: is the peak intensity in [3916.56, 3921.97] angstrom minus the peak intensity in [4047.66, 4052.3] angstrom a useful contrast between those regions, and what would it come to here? -0.99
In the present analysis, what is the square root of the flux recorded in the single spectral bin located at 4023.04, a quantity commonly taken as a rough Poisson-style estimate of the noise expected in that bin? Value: 2.26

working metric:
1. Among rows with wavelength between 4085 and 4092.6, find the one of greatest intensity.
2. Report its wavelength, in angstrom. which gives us 4088.41 angstrom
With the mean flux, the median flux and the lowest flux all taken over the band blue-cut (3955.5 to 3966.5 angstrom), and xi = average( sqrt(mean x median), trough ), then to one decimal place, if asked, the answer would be 2.5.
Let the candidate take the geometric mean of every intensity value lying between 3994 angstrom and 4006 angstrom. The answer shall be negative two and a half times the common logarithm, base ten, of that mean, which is -1.69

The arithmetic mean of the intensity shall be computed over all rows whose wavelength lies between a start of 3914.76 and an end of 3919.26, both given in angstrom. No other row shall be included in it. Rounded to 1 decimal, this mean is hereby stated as 4.1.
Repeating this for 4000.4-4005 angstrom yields 4.8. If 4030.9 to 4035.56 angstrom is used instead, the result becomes 4.7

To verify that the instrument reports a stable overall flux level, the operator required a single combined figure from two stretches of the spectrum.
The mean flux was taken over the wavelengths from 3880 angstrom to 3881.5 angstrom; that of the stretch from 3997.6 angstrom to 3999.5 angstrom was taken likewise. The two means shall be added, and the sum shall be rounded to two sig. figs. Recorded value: 8.6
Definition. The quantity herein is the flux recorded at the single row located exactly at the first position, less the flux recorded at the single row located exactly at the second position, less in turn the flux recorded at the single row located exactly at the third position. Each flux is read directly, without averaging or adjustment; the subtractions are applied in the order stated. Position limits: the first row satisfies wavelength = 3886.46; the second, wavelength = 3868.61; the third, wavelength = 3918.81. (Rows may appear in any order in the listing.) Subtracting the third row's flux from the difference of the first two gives -4.8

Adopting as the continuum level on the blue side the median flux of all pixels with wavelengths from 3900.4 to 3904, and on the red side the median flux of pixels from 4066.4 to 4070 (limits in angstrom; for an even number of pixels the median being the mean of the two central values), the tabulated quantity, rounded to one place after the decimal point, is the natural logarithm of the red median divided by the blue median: 0.2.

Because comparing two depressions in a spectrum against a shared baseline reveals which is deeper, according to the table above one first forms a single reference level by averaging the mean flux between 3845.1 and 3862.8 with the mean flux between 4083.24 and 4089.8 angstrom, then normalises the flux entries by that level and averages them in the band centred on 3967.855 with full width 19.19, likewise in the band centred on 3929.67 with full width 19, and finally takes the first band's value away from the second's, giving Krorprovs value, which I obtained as -0.1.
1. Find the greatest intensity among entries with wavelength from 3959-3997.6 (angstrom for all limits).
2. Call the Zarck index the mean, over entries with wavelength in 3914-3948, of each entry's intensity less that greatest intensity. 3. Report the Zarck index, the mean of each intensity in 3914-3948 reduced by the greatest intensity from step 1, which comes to -2.1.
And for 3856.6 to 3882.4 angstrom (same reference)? -1.0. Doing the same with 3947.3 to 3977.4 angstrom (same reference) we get -1.9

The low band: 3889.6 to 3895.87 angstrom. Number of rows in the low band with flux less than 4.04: 7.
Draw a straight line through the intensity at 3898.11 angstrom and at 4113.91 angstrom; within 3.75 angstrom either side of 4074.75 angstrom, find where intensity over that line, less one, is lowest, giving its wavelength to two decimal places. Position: 4078.07 angstrom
